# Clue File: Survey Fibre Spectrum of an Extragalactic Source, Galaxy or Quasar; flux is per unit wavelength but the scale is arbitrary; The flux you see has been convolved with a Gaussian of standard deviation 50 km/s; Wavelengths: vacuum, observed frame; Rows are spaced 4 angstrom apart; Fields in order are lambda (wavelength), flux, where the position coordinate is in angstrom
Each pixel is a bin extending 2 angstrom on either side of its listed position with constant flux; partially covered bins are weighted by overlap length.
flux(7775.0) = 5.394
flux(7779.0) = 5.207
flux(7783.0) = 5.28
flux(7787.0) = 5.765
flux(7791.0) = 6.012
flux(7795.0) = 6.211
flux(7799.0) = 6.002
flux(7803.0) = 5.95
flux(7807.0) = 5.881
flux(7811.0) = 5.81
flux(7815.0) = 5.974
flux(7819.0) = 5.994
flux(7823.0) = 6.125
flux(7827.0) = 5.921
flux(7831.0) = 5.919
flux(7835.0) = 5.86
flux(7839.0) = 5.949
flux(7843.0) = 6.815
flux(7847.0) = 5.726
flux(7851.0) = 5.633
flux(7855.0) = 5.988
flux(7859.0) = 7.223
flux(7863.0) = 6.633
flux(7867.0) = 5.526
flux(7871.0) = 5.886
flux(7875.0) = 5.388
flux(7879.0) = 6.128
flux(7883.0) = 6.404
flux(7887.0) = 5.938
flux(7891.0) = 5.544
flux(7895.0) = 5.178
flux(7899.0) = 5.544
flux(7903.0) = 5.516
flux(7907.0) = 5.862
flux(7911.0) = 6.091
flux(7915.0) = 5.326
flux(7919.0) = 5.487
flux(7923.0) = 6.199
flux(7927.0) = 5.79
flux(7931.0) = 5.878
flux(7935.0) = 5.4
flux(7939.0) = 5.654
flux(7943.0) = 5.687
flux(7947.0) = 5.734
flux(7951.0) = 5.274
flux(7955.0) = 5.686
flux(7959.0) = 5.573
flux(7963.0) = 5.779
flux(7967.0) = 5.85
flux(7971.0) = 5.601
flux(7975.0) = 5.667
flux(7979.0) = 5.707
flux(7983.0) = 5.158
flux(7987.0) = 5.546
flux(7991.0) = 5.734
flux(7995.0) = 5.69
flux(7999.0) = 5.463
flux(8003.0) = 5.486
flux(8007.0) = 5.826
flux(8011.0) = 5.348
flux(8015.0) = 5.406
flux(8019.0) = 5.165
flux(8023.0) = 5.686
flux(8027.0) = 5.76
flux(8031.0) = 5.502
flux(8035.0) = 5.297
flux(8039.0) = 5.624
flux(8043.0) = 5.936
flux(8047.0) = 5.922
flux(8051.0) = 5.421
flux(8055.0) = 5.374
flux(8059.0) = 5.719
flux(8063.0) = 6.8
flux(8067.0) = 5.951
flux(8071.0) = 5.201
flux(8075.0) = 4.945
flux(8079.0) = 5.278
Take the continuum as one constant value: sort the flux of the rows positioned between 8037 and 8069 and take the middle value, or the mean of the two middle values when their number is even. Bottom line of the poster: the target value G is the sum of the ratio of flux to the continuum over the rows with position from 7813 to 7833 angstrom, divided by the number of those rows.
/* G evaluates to 1.03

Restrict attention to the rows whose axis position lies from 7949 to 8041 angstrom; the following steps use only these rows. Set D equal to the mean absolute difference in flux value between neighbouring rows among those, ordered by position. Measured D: 0.23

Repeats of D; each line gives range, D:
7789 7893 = 0.37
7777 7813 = 0.18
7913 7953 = 0.29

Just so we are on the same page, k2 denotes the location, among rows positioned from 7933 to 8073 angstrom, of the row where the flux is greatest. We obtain 8063.0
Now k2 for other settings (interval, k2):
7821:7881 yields 7859.0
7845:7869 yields 7859.0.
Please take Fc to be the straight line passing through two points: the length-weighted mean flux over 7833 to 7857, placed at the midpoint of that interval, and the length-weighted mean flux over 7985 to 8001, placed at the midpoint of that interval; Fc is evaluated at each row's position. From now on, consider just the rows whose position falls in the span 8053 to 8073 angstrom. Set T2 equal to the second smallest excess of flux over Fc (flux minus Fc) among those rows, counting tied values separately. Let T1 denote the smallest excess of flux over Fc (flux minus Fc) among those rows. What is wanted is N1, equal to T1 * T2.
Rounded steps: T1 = -0.20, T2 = -0.07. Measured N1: 0.01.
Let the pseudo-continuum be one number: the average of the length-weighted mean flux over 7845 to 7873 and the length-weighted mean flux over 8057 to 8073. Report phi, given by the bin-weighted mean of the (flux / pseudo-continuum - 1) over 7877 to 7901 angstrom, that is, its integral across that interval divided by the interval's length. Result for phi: -0.04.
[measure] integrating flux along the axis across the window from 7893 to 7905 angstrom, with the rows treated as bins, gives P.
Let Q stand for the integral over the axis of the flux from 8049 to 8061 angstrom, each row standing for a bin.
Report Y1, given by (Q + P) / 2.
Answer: 65.5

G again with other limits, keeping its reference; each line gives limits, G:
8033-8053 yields 0.97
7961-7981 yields 0.98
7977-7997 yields 0.96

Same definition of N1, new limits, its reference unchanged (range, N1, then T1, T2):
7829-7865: 0.09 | -0.35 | -0.26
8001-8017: 0.03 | -0.21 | -0.14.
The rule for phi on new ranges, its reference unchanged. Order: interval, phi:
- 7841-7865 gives 0.06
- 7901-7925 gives -0.04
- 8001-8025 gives -0.09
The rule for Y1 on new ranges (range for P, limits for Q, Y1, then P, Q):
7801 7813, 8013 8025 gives 67.8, 71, 65.0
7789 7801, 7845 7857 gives 71.1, 73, 69.4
